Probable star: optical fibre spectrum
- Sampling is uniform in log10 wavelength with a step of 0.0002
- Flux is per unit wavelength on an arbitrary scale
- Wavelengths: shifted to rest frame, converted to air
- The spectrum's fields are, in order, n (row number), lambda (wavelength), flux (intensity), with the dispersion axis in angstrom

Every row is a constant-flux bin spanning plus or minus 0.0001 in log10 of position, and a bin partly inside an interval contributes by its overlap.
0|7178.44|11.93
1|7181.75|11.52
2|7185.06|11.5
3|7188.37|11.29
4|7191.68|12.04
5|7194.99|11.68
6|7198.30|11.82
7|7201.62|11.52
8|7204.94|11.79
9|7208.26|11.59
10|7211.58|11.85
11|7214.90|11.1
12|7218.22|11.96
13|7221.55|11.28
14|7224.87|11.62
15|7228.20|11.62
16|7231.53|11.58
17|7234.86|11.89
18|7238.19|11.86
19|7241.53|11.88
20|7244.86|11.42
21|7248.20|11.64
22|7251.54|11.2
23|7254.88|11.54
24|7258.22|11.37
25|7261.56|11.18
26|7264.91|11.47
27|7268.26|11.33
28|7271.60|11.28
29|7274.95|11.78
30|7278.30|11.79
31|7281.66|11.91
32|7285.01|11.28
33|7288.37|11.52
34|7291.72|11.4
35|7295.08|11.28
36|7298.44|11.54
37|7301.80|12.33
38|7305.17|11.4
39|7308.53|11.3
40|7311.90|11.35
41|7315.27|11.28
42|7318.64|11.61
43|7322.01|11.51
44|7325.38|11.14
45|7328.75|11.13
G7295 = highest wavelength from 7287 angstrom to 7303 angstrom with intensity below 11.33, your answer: 7295.08 angstrom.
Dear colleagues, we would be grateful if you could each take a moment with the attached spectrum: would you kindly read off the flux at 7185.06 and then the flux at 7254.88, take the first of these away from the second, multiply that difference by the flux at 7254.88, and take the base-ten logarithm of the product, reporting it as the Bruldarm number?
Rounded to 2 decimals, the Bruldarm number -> -0.34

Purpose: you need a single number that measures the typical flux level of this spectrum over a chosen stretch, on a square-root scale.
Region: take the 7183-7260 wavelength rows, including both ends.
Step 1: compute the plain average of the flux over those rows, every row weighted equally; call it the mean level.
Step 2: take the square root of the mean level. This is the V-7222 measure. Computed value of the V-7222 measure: 3.41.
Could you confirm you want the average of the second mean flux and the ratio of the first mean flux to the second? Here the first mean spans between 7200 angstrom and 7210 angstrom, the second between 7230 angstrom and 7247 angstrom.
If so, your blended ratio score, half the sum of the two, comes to 6.36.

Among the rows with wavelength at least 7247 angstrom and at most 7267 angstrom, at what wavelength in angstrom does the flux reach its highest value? 7248.20 angstrom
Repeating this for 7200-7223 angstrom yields 7218.22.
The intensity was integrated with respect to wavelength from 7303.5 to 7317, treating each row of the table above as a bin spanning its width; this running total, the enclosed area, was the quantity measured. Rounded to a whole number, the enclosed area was 153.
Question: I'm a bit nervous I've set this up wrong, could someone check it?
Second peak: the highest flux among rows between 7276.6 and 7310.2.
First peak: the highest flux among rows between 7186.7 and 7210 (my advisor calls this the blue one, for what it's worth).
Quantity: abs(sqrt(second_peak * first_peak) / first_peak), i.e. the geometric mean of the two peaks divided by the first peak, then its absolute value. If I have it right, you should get 1.012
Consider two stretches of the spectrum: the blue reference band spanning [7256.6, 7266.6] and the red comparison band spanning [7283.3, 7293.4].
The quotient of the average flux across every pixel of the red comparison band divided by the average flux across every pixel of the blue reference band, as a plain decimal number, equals 1.01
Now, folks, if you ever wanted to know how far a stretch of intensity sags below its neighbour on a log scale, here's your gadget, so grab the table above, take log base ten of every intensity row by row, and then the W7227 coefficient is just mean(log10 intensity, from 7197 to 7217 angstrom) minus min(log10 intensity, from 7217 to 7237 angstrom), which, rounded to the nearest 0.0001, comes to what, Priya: 0.0125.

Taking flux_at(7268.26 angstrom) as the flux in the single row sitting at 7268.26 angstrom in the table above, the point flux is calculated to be 11.33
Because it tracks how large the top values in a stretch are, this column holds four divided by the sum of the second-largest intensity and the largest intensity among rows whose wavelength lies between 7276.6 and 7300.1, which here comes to 0.169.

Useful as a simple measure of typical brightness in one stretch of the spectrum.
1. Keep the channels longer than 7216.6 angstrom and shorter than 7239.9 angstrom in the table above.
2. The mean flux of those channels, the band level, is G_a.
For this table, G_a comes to 11.7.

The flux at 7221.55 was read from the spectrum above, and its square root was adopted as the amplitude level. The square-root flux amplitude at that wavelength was 3.36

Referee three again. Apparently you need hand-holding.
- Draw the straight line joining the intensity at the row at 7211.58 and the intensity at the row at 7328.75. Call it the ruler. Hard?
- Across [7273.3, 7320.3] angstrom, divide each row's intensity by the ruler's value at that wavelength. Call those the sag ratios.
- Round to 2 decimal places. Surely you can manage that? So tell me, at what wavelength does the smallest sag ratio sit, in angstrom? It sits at 7285.01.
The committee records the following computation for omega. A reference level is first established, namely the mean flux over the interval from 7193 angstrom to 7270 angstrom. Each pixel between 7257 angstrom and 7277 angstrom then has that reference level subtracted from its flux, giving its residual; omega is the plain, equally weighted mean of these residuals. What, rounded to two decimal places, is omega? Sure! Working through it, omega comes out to -0.17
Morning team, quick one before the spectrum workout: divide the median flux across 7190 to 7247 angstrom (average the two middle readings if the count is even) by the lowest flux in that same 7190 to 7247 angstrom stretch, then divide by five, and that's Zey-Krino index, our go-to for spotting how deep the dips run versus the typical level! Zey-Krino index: 0.2105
